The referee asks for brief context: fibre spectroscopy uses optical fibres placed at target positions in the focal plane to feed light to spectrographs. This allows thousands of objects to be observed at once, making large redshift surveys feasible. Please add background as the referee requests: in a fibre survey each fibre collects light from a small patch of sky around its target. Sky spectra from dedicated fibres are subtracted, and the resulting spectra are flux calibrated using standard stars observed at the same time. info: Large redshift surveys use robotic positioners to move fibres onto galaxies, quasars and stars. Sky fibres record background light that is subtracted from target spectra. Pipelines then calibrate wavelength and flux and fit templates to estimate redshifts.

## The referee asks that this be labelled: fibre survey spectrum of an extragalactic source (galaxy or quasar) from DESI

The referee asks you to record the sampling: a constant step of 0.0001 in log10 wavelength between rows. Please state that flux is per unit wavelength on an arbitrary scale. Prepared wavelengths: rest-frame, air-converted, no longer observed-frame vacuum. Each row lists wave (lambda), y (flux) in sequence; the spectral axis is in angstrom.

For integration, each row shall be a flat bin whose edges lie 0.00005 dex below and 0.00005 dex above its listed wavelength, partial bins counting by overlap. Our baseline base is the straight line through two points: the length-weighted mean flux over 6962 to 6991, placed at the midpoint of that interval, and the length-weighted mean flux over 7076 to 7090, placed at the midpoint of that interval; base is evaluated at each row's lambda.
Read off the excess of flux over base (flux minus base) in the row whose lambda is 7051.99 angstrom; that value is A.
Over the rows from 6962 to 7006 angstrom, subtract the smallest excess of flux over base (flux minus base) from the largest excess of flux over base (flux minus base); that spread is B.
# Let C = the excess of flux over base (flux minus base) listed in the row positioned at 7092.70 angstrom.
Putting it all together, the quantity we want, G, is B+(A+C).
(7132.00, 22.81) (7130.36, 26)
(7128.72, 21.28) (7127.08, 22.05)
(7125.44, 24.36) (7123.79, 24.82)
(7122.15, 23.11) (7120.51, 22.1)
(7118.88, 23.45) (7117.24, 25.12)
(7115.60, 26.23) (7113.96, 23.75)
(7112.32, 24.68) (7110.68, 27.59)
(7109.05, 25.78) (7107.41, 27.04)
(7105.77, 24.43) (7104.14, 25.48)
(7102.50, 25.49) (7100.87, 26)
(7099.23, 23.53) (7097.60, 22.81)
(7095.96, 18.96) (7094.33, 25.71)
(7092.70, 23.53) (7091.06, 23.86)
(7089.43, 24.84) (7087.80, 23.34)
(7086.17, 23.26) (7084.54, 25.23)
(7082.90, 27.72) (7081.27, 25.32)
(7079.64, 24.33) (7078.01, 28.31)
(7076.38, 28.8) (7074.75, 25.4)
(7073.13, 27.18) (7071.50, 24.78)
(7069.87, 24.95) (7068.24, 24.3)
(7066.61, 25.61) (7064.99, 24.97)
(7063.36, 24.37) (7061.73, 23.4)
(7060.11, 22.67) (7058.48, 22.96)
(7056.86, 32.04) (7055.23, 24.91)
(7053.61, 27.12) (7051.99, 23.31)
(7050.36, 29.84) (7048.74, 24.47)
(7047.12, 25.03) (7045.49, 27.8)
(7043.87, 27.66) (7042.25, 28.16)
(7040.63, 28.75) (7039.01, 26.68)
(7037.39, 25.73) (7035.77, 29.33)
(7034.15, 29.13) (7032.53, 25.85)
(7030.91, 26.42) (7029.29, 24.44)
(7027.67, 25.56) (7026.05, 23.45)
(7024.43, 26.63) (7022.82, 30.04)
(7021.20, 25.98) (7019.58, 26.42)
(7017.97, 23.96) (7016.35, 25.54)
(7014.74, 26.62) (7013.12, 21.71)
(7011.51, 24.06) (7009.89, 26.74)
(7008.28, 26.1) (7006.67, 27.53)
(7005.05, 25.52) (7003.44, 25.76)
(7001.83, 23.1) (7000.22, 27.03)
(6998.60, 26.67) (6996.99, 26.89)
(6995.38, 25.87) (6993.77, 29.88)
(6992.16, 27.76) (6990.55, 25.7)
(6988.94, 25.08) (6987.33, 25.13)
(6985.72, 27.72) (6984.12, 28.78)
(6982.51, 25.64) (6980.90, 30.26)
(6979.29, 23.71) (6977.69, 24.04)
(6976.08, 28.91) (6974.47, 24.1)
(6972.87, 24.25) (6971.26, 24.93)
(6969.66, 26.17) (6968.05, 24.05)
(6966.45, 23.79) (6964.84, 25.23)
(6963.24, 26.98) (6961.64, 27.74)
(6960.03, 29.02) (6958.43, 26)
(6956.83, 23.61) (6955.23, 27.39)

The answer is 3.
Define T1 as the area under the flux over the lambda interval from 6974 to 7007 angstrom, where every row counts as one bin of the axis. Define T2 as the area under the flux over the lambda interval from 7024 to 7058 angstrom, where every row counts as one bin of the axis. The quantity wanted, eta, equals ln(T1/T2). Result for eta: -0.041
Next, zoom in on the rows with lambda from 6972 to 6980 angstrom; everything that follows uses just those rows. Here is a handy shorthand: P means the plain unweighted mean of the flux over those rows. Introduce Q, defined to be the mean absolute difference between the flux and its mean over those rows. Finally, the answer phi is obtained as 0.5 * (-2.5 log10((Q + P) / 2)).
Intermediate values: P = 25.0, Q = 1.56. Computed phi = -1.40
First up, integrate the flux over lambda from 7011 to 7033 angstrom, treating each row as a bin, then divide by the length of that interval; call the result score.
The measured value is 25.5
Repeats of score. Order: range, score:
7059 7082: 25.3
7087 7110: 24.4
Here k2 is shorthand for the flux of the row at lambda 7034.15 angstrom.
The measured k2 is 29.13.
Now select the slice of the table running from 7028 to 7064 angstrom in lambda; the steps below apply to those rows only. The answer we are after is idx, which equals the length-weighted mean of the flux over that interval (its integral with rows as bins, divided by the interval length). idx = 26.4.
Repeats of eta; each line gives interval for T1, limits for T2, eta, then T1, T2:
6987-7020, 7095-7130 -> 0.007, 854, 848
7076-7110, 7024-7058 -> -0.071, 847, 909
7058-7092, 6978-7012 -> -0.053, 851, 898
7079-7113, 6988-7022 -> -0.047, 840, 880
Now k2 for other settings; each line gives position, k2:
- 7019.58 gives 26.42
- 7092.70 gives 23.53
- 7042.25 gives 28.16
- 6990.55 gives 25.7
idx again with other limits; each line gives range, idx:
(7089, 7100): 23.3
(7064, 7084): 25.9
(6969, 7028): 26.0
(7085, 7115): 24.5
